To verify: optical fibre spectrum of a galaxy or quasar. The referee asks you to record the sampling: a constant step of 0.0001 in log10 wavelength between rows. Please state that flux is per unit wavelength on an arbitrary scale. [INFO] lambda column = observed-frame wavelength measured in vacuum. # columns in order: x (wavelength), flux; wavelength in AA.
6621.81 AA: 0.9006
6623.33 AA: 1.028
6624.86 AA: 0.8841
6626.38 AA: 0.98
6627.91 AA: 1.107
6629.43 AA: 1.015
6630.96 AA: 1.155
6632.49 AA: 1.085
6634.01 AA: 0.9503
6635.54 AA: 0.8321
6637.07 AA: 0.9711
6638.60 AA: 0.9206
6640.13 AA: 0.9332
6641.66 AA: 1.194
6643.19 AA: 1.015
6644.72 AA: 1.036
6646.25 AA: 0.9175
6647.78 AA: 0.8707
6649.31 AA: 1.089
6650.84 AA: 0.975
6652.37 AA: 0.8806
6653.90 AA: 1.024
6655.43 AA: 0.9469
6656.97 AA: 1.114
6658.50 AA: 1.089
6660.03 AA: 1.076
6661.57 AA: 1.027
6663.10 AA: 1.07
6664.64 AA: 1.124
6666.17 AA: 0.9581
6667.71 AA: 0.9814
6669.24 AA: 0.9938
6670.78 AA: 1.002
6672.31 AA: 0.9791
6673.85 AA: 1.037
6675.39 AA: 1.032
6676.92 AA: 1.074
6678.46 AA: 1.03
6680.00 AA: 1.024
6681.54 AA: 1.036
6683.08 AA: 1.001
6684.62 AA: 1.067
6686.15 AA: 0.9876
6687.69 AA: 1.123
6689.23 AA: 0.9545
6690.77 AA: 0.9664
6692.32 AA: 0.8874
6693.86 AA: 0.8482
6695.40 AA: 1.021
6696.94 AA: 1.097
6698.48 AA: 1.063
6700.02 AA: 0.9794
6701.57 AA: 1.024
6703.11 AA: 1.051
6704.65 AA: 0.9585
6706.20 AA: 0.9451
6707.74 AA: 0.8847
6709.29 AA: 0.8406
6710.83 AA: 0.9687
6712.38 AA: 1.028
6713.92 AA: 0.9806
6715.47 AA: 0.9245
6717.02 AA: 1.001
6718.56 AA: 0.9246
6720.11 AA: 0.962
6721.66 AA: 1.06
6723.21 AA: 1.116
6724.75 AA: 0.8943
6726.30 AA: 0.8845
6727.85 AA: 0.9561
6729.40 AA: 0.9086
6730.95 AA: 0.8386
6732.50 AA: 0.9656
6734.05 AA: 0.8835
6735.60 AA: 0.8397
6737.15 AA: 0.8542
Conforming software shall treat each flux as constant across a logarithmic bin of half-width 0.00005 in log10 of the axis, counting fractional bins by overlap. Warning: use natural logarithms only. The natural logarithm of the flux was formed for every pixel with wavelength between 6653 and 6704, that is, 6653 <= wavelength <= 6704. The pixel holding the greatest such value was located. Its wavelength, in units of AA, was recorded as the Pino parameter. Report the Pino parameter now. 6664.64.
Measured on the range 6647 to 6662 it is 6656.97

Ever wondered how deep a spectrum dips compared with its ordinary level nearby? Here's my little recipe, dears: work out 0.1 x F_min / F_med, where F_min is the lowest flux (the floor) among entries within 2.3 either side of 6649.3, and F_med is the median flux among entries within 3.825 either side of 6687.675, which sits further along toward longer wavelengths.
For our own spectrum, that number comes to 0.088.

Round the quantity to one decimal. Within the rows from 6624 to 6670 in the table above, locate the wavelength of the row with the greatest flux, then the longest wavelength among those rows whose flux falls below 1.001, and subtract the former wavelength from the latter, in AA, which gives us 27.6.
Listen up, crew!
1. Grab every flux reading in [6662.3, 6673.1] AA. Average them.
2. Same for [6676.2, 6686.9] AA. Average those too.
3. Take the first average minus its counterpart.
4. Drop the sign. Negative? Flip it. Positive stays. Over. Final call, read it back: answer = 0.016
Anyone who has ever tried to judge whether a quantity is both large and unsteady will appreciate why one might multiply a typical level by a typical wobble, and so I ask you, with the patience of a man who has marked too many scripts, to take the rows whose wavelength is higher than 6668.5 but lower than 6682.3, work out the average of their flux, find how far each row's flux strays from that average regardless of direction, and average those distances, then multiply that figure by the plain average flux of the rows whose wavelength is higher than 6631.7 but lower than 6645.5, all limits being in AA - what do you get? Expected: 0.021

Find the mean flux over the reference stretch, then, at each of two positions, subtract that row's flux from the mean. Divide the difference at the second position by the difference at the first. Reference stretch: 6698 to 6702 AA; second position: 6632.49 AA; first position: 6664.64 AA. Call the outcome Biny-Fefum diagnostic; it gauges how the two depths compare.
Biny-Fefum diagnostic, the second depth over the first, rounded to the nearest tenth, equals 0.6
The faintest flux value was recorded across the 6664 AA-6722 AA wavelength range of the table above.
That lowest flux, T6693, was 0.8406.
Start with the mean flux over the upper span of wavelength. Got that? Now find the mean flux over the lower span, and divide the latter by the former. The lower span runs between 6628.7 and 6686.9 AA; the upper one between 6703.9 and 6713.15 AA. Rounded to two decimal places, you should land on 1.08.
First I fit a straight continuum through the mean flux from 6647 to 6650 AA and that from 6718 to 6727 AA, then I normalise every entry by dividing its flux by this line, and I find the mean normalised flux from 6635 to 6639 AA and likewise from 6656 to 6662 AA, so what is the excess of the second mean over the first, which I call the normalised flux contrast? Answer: 0.17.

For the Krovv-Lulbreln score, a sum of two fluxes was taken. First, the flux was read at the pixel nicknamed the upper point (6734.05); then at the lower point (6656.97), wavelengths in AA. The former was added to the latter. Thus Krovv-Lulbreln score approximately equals 2.00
